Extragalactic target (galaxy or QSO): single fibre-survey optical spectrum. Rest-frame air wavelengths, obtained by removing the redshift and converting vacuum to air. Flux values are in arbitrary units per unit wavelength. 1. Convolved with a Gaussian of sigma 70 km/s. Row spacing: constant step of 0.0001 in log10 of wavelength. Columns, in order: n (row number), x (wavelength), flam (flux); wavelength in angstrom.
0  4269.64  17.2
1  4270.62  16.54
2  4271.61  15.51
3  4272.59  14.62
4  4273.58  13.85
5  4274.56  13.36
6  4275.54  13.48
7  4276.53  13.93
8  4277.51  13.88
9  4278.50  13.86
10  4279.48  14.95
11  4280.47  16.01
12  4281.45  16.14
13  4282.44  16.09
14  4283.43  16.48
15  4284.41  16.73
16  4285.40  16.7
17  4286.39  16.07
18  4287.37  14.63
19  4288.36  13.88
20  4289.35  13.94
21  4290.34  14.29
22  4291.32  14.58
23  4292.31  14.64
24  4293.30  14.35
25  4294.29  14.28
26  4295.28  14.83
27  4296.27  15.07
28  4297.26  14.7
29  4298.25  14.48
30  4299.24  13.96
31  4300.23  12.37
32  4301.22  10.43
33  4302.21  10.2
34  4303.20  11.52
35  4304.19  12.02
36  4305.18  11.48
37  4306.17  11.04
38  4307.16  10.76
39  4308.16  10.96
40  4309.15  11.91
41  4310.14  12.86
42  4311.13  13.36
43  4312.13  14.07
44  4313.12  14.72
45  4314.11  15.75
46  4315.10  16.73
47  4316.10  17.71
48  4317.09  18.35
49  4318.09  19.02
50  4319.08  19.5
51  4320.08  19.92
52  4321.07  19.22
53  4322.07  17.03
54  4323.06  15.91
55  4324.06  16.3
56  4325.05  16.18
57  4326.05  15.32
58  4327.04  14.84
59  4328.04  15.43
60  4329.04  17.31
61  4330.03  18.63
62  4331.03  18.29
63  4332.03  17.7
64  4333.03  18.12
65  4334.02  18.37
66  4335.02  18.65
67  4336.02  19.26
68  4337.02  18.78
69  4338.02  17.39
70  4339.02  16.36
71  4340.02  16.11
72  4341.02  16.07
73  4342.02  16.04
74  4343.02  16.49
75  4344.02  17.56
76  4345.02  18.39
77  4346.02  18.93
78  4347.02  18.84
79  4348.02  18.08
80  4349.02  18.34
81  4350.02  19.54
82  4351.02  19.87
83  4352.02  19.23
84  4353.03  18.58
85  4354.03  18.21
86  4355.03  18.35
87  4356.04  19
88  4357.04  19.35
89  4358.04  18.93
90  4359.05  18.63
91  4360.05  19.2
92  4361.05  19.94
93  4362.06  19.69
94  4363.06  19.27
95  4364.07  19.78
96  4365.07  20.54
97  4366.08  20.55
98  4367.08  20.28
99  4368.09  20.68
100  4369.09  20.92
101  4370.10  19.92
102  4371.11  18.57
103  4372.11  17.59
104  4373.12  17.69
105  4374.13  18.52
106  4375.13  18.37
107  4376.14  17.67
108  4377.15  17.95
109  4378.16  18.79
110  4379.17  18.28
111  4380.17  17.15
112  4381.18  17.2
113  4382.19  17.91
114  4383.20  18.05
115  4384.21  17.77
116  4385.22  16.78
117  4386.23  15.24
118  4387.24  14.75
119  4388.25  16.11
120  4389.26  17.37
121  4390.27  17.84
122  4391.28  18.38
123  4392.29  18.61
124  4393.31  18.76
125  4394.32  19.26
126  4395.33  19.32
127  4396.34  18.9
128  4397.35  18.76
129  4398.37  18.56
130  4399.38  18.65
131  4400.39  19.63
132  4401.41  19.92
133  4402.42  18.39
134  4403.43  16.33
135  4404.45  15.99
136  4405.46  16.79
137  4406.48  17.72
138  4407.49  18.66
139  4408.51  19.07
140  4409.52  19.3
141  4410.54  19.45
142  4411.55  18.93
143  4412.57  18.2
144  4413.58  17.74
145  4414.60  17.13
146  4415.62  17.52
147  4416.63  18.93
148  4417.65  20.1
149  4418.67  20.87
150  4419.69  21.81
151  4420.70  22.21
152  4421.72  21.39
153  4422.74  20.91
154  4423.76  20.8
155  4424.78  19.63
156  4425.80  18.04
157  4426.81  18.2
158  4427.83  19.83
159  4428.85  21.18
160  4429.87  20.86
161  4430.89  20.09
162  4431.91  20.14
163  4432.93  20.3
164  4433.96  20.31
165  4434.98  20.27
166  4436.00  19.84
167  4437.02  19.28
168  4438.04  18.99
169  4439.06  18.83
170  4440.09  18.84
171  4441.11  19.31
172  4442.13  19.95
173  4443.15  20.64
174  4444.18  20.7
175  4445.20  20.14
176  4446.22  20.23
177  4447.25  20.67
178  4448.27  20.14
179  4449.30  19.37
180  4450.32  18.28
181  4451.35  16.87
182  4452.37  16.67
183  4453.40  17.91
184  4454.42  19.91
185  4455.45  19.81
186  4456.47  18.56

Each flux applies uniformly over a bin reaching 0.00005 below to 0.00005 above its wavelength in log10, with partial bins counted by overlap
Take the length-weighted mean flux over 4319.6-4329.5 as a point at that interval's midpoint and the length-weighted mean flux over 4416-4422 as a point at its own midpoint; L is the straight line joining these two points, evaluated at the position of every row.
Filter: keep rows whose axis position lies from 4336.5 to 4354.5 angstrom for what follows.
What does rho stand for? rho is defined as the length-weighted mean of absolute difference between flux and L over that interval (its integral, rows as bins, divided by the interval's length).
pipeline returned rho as 1.0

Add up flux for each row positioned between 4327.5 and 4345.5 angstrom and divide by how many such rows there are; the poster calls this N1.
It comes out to 17.5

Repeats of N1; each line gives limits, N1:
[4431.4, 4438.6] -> 19.9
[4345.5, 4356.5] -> 18.8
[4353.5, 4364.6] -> 19.1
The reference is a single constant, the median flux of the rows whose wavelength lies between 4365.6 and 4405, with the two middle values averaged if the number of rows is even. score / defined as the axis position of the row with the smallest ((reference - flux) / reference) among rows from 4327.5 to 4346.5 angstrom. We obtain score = 4336.02 angstrom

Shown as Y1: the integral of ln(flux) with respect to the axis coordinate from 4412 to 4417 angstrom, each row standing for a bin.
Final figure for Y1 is 14.4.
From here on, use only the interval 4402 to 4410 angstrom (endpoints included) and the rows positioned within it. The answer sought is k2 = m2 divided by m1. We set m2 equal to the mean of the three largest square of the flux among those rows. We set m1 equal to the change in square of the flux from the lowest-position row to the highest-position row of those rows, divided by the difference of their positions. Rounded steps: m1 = 5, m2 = 361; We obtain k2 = 75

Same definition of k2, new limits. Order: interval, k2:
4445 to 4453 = -23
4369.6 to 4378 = -34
